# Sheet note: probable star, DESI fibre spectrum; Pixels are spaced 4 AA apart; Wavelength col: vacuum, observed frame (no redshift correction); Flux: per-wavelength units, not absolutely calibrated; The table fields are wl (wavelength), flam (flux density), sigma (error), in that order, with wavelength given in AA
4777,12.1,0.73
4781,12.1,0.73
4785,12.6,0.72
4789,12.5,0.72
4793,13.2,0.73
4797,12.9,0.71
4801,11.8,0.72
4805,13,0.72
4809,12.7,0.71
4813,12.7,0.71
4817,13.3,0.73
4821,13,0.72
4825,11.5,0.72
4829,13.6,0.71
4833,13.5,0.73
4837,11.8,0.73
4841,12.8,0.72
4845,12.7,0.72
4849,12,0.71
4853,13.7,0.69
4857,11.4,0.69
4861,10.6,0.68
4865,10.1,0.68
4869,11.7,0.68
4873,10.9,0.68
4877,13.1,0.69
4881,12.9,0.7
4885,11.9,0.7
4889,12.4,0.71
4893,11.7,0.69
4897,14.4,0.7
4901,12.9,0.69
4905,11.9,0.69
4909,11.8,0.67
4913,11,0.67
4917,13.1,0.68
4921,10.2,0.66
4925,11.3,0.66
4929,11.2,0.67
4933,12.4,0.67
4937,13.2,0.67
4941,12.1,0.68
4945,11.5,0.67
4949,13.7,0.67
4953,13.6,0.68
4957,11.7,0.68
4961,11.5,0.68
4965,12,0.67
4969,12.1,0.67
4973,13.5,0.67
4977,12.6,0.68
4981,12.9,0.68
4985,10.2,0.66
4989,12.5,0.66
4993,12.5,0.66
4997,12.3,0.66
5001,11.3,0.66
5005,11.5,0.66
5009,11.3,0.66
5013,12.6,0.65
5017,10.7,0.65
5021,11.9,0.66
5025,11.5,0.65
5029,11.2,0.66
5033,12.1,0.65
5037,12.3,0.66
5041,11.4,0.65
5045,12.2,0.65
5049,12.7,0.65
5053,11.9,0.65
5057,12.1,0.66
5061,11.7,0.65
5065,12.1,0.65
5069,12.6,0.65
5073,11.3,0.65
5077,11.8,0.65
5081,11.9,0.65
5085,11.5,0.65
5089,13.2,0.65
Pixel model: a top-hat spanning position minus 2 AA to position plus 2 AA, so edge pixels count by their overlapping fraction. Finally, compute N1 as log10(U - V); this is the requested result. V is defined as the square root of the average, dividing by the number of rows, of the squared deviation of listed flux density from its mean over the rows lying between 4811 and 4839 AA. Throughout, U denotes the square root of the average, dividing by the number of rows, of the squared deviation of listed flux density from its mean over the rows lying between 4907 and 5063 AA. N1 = -1.21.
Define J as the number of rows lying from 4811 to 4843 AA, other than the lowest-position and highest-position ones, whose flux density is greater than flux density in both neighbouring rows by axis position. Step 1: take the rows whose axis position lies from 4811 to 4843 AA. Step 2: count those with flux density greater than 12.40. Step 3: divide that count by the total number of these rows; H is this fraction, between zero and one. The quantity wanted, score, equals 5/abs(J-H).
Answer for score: 4.0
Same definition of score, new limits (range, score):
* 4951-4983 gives 10.0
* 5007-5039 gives 2.7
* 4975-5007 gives 10.0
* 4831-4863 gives 3.3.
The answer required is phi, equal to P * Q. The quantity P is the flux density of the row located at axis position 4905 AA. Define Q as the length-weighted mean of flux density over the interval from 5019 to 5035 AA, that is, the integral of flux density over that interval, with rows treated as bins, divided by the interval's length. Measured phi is 139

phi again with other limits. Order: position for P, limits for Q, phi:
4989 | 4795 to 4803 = 154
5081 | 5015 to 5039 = 138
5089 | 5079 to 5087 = 154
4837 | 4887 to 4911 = 148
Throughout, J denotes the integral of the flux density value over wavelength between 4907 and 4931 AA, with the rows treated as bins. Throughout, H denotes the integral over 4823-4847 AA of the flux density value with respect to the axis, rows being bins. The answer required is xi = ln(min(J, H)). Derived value 5.61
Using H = 304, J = 274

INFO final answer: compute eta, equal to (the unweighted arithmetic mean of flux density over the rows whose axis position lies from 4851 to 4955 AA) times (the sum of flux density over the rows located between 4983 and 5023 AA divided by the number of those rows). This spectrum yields 141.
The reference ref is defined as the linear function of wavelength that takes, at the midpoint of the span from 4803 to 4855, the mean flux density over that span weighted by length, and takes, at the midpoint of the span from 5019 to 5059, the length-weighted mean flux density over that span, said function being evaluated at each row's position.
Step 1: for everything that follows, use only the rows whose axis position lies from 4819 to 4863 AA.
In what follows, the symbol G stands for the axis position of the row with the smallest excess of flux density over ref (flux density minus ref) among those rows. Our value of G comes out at 4861 AA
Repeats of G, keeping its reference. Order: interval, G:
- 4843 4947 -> 4865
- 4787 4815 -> 4801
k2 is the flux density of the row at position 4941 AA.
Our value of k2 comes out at 12.1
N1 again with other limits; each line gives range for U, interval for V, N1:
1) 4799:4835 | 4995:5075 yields -0.83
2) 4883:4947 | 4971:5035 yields -0.87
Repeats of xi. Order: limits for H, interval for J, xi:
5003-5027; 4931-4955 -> 5.63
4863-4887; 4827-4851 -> 5.64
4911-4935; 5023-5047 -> 5.62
